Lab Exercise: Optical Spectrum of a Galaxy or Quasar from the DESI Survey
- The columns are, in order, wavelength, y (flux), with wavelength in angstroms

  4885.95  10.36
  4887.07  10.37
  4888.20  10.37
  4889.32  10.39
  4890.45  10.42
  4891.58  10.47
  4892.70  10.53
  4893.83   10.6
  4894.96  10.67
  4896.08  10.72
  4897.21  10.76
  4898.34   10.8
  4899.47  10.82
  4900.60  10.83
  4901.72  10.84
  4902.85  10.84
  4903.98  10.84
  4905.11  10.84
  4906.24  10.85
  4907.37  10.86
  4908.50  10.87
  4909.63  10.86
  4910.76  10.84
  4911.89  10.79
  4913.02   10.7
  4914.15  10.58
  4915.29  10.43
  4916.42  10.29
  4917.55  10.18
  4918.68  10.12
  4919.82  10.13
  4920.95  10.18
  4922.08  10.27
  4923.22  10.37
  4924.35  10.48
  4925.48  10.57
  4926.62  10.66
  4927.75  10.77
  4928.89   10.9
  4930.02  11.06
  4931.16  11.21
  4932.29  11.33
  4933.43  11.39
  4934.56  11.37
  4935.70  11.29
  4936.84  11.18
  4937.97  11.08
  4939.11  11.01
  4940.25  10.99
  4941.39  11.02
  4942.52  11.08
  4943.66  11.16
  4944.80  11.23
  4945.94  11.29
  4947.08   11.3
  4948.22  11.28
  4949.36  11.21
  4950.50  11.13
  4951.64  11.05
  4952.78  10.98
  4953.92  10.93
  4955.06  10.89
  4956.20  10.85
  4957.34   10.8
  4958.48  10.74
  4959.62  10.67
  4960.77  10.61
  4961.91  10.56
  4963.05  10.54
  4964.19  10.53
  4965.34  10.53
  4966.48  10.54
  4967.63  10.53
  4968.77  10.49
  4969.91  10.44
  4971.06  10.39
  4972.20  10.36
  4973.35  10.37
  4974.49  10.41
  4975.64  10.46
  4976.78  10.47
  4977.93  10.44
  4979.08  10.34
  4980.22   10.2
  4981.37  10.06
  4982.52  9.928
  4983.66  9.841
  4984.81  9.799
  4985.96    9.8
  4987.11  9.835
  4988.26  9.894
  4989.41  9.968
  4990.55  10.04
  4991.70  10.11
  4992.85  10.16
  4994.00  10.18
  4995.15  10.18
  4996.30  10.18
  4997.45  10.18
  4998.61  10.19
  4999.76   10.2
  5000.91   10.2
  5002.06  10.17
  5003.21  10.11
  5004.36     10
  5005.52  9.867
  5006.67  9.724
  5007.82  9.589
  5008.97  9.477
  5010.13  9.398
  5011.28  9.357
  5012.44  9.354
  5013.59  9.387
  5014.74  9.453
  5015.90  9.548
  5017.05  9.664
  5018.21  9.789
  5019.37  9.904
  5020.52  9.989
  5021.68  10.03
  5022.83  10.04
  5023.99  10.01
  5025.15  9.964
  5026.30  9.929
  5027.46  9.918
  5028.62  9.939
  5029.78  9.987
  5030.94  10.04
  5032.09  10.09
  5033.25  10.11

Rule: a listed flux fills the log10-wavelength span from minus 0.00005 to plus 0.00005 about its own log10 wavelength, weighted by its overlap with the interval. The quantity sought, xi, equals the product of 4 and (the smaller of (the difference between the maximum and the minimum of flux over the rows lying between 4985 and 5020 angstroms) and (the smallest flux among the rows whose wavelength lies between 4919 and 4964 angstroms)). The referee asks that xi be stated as 3.4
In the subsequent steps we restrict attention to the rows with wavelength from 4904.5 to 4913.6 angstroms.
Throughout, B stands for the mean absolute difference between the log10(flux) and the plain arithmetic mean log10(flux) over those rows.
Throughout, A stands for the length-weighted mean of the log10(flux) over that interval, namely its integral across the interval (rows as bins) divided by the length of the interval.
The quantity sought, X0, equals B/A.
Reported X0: 0.0016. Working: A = 1.03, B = 0.0016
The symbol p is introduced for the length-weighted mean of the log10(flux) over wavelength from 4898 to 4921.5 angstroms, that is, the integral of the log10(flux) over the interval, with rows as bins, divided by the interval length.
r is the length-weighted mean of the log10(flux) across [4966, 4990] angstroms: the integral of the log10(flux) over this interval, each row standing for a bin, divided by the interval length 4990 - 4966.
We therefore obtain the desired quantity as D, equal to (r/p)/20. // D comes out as 0.0491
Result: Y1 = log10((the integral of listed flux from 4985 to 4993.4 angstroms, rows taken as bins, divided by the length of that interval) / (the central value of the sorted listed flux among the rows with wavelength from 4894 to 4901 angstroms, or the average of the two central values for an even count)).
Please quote -0.034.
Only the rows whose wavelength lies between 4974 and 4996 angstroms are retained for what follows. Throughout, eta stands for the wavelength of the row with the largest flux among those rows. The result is 4976.78 angstroms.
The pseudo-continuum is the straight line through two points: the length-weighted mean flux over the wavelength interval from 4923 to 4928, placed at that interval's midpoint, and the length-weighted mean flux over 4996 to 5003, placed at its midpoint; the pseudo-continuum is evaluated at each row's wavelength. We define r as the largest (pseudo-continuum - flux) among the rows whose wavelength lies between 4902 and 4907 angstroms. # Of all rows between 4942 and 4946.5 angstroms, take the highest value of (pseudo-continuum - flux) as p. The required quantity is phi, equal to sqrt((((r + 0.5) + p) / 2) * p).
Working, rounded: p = -0.6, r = -0.13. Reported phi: 0.25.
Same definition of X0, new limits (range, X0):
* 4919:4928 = 0.0078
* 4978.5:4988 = 0.0073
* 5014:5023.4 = 0.0084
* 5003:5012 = 0.0107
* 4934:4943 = 0.0043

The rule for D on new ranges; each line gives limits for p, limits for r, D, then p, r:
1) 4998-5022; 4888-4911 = 0.0520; 0.99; 1.03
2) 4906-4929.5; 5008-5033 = 0.0484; 1.02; 0.99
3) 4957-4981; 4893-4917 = 0.0505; 1.02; 1.03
